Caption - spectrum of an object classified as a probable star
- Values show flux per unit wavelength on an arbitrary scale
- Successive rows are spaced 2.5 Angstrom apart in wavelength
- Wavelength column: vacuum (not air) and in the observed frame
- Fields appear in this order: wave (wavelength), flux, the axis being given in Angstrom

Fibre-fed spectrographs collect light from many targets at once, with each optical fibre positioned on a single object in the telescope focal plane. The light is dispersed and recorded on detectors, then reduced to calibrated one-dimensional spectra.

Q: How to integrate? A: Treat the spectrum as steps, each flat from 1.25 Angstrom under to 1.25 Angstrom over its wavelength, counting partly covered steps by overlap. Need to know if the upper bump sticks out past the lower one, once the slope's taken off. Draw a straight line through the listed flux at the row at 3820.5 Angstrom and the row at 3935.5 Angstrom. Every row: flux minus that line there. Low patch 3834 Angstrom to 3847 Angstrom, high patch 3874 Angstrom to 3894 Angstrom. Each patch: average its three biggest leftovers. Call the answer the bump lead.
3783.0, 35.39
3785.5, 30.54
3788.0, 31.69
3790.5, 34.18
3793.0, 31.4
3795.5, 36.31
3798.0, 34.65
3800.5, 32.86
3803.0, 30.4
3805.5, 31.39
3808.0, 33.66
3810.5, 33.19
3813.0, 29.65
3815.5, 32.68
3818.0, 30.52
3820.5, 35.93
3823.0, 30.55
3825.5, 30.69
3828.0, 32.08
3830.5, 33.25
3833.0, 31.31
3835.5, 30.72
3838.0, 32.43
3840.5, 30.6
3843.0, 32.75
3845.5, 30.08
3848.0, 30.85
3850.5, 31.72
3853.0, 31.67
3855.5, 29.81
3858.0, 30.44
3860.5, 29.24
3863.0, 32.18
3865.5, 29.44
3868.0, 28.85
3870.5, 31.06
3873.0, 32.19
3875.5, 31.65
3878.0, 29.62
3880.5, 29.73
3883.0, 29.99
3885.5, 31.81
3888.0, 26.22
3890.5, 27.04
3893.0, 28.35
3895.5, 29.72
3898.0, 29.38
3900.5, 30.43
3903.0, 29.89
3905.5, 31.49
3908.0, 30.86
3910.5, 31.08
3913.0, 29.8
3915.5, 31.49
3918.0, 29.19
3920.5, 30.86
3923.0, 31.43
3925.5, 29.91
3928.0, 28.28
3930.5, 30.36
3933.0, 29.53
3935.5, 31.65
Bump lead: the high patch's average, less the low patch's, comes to 0.74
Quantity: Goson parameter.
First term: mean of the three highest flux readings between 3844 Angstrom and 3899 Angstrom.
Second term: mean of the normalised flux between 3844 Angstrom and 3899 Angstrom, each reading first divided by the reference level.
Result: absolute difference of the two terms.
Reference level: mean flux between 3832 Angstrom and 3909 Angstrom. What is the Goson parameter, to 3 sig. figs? 31.1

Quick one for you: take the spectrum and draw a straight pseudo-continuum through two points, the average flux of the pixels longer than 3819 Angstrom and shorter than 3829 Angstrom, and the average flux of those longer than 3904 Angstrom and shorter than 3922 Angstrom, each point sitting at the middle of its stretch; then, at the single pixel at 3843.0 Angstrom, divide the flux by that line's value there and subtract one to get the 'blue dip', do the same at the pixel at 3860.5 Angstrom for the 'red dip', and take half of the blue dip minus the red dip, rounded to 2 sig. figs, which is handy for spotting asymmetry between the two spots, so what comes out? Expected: 0.050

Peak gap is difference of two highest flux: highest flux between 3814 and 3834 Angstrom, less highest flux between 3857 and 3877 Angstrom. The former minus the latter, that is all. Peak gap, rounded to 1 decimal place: 3.7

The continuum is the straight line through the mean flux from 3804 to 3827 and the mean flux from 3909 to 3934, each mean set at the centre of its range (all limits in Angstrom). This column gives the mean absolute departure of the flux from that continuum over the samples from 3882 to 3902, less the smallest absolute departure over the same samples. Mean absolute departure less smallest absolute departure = 1.7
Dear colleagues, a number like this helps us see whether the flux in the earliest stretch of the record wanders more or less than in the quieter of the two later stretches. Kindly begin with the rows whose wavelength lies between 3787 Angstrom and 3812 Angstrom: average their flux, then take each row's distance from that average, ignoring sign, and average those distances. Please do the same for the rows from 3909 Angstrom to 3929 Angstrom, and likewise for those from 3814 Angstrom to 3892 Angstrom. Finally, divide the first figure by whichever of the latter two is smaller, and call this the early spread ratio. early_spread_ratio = 1.48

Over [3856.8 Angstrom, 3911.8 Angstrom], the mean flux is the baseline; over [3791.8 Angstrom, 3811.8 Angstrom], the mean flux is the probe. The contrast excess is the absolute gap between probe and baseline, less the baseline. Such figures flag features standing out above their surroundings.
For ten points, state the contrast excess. -27.1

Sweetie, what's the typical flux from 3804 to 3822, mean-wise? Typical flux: 32.4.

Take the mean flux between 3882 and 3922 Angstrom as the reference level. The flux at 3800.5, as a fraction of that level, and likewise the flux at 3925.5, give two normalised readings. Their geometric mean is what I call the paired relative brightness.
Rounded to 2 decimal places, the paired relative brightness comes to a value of 1.05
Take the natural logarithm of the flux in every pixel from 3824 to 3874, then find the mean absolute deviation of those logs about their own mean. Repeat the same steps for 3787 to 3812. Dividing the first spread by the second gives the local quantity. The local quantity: 0.74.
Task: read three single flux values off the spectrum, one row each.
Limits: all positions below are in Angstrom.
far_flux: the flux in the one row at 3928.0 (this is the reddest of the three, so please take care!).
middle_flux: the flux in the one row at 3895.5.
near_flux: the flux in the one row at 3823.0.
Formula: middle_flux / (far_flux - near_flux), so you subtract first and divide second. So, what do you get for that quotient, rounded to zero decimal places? -13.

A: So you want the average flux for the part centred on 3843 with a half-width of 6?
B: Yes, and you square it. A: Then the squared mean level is 982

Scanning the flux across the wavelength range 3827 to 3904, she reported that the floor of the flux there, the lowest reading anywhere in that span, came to 26.22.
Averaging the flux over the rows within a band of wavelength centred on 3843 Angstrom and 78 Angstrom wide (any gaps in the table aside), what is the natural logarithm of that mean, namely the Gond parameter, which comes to 3.443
